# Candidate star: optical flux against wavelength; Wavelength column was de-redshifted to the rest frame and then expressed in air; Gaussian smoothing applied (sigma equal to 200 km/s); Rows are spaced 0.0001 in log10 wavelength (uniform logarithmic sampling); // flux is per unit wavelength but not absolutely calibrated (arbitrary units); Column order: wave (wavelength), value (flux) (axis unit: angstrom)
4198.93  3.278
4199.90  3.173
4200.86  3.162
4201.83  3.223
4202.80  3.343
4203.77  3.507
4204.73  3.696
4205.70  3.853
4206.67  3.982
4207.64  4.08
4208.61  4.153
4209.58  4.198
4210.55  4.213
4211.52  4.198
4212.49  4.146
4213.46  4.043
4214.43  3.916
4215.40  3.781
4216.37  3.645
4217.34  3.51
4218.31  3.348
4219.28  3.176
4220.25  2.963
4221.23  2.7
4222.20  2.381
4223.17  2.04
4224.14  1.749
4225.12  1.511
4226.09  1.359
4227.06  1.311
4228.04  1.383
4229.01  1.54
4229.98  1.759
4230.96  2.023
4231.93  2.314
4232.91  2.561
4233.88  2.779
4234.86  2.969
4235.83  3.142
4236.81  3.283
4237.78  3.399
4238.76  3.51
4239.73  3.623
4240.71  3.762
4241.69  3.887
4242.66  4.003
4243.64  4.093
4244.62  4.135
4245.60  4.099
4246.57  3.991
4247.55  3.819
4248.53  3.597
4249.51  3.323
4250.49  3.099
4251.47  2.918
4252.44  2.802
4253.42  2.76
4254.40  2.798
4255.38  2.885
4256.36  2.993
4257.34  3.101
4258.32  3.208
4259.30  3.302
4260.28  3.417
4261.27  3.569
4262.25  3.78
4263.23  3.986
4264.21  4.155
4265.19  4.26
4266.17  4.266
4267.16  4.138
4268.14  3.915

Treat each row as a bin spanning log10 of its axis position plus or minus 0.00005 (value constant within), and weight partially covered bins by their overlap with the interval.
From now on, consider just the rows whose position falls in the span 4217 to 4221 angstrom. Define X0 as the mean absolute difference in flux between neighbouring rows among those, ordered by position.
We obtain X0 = 0.18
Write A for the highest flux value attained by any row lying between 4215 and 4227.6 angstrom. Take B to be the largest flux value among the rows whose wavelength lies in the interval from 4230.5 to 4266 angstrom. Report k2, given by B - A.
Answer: 0.48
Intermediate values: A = 3.781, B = 4.26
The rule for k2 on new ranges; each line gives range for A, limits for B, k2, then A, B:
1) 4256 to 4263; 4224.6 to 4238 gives -0.38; 3.78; 3.399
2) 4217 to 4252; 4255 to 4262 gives -0.57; 4.135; 3.569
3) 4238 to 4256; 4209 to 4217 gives 0.08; 4.135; 4.213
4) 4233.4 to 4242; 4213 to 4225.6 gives 0.16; 3.887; 4.043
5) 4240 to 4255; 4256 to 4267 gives 0.13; 4.135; 4.266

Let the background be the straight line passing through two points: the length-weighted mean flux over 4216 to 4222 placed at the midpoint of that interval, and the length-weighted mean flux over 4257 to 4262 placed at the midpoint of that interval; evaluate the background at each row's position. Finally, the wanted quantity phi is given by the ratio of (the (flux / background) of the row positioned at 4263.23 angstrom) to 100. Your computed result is 0.0119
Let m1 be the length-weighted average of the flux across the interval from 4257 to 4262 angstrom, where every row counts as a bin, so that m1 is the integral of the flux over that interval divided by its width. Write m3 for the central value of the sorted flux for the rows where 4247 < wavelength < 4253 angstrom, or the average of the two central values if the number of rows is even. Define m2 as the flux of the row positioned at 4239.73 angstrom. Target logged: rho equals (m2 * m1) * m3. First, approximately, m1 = 3.3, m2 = 3.623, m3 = 3.2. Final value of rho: 39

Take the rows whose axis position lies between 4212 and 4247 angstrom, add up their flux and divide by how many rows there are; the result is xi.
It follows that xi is 3.0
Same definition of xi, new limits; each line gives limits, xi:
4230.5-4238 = 2.8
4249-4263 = 3.1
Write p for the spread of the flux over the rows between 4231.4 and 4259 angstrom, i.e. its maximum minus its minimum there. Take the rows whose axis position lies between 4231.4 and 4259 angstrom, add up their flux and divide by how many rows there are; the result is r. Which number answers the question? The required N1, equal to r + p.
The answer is 5.1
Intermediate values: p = 1.8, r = 3.3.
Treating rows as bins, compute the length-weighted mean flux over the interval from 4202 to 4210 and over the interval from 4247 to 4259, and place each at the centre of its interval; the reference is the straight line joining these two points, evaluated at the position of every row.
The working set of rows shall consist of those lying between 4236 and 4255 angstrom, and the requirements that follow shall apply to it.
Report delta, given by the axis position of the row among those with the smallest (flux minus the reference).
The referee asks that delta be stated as 4253.42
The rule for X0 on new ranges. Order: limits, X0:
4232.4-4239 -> 0.16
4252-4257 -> 0.07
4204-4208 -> 0.13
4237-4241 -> 0.12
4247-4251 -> 0.24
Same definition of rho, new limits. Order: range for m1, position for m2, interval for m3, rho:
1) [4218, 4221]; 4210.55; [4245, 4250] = 50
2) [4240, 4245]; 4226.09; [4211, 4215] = 22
